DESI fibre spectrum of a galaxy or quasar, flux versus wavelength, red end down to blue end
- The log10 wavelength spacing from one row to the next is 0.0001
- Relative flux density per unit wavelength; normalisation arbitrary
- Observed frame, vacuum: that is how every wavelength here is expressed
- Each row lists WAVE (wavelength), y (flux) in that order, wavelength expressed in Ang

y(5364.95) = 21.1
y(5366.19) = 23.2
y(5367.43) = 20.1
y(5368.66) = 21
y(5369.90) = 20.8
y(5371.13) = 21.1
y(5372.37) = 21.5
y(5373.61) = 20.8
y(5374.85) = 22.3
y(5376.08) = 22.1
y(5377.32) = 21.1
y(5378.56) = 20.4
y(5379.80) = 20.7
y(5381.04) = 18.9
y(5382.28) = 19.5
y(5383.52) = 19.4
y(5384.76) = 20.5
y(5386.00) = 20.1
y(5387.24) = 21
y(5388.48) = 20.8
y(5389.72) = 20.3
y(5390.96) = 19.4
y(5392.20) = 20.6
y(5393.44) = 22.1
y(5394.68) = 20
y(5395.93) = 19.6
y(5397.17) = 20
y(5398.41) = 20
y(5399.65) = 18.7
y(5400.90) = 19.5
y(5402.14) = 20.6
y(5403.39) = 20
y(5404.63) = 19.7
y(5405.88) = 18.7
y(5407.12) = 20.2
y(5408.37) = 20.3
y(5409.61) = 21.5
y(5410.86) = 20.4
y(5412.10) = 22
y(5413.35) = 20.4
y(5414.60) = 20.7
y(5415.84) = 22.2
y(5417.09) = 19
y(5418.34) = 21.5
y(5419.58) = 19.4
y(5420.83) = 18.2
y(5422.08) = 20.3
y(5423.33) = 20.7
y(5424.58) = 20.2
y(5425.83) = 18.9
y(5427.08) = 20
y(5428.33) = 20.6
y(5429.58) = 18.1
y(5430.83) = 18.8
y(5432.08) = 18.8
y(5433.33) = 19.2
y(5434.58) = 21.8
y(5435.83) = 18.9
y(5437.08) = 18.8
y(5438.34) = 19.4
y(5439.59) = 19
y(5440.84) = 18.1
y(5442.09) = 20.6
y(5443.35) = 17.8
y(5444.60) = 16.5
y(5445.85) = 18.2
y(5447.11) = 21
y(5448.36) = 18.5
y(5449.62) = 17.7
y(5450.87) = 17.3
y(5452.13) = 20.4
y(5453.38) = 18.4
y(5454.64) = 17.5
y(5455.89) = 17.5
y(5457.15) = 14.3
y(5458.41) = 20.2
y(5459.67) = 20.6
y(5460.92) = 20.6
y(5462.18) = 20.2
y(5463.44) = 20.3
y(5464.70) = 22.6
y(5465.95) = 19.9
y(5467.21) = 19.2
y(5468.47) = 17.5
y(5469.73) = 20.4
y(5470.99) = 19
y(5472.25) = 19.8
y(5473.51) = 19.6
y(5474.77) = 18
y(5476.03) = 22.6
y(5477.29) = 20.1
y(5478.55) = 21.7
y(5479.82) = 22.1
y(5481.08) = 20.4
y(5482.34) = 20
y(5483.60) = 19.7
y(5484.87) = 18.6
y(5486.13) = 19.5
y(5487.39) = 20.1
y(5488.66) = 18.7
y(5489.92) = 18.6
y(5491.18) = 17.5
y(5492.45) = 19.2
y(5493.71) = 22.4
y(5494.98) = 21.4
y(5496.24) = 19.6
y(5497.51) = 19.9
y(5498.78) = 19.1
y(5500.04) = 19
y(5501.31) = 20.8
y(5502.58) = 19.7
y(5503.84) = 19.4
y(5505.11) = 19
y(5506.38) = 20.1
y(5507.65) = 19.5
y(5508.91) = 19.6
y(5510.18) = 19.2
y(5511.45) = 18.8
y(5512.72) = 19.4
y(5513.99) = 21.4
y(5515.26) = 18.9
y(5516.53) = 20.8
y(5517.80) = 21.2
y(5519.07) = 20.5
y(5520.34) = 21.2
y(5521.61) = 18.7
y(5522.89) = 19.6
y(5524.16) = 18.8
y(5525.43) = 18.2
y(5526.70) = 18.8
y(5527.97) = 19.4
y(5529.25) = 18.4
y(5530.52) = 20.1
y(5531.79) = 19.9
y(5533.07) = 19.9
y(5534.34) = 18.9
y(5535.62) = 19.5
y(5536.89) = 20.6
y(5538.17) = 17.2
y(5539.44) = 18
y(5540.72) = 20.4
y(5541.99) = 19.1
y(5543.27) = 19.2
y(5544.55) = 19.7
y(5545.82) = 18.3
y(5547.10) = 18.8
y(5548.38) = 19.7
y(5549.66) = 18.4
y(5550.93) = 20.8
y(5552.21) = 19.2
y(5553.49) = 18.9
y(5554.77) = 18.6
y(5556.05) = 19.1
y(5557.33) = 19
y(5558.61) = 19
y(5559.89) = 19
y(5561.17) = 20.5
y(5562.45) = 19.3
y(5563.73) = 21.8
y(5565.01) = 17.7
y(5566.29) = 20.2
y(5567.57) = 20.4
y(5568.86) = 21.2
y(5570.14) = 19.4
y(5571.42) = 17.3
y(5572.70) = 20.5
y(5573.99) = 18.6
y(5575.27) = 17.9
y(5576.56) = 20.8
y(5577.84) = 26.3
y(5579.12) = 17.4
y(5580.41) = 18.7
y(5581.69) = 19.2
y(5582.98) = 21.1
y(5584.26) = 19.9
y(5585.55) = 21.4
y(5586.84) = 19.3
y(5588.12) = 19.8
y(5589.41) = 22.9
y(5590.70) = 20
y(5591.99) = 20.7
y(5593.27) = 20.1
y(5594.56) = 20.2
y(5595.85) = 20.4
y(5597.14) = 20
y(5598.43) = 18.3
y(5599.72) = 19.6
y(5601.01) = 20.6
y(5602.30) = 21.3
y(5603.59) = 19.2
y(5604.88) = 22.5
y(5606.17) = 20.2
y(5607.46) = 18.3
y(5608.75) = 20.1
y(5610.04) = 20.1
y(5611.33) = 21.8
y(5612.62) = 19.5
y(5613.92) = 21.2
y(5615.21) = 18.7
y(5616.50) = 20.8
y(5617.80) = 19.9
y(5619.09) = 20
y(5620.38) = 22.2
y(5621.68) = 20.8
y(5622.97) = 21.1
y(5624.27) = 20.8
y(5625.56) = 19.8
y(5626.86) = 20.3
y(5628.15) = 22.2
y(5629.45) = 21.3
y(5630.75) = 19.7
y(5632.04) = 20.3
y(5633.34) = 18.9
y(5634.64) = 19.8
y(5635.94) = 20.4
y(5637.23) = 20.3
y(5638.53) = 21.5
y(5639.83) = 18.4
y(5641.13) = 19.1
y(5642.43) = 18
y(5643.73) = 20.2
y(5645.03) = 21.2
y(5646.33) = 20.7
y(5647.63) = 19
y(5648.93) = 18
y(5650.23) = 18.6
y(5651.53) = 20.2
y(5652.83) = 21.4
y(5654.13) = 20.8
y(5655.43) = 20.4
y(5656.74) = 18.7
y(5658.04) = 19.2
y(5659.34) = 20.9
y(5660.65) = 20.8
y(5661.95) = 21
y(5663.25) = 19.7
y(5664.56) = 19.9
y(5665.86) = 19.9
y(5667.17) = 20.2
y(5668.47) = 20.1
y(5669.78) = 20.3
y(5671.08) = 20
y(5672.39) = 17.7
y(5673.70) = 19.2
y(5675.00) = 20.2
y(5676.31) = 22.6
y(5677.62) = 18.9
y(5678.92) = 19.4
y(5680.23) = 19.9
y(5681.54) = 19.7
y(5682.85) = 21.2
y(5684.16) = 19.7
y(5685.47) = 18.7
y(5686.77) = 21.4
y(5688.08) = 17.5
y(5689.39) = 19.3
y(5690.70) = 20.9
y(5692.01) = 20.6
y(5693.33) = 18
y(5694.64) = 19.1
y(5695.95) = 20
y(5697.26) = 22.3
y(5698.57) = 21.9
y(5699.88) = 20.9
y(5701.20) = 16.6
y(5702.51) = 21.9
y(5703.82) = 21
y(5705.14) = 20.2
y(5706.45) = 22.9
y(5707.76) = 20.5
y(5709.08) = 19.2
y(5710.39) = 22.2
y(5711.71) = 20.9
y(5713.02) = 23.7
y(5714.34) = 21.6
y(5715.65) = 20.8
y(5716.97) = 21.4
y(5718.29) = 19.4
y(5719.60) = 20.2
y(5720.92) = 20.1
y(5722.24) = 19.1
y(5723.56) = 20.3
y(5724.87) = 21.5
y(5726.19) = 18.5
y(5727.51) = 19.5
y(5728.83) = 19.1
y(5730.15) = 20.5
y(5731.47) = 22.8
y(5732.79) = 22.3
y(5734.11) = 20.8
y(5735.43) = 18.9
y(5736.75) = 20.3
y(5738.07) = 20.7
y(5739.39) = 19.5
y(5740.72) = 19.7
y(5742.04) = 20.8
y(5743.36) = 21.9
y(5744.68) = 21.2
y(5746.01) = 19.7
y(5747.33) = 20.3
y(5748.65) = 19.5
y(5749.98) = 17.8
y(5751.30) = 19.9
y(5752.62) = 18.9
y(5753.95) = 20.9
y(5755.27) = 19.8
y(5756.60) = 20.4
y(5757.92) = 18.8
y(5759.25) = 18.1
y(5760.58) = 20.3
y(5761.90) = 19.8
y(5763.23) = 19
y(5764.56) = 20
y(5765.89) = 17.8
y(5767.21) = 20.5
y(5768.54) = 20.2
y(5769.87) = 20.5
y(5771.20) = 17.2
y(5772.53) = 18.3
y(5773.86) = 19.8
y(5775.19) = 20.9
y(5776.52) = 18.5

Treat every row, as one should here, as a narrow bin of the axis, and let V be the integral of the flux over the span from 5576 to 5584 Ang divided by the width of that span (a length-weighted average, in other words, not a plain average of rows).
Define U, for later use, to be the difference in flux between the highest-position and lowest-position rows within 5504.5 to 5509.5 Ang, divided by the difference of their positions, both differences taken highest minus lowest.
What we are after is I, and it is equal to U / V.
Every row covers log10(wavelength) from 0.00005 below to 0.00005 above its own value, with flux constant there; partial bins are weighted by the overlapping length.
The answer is 0.008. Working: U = 0.16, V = 20.6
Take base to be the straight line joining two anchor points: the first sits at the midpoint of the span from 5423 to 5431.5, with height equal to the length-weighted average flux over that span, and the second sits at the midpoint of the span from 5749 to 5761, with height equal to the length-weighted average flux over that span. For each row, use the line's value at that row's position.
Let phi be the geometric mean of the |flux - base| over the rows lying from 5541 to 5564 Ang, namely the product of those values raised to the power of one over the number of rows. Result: 0.55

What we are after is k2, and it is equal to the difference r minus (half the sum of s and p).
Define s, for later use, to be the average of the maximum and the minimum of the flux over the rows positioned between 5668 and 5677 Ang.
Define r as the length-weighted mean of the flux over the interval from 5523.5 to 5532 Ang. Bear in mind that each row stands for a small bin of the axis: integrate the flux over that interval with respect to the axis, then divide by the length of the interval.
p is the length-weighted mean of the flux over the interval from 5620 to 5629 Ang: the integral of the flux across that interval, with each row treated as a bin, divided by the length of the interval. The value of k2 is -1.5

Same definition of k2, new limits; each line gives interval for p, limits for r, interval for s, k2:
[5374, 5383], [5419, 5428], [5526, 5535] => -0.3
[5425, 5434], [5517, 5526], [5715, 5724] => 0.0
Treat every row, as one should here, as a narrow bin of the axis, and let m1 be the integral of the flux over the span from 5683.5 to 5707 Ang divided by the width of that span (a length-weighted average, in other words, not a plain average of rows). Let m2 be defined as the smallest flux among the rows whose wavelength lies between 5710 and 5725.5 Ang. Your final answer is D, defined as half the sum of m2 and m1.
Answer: 19.63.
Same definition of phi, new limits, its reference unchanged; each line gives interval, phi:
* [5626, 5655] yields 0.94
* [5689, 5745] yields 0.95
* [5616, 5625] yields 1.13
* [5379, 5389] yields 0.57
